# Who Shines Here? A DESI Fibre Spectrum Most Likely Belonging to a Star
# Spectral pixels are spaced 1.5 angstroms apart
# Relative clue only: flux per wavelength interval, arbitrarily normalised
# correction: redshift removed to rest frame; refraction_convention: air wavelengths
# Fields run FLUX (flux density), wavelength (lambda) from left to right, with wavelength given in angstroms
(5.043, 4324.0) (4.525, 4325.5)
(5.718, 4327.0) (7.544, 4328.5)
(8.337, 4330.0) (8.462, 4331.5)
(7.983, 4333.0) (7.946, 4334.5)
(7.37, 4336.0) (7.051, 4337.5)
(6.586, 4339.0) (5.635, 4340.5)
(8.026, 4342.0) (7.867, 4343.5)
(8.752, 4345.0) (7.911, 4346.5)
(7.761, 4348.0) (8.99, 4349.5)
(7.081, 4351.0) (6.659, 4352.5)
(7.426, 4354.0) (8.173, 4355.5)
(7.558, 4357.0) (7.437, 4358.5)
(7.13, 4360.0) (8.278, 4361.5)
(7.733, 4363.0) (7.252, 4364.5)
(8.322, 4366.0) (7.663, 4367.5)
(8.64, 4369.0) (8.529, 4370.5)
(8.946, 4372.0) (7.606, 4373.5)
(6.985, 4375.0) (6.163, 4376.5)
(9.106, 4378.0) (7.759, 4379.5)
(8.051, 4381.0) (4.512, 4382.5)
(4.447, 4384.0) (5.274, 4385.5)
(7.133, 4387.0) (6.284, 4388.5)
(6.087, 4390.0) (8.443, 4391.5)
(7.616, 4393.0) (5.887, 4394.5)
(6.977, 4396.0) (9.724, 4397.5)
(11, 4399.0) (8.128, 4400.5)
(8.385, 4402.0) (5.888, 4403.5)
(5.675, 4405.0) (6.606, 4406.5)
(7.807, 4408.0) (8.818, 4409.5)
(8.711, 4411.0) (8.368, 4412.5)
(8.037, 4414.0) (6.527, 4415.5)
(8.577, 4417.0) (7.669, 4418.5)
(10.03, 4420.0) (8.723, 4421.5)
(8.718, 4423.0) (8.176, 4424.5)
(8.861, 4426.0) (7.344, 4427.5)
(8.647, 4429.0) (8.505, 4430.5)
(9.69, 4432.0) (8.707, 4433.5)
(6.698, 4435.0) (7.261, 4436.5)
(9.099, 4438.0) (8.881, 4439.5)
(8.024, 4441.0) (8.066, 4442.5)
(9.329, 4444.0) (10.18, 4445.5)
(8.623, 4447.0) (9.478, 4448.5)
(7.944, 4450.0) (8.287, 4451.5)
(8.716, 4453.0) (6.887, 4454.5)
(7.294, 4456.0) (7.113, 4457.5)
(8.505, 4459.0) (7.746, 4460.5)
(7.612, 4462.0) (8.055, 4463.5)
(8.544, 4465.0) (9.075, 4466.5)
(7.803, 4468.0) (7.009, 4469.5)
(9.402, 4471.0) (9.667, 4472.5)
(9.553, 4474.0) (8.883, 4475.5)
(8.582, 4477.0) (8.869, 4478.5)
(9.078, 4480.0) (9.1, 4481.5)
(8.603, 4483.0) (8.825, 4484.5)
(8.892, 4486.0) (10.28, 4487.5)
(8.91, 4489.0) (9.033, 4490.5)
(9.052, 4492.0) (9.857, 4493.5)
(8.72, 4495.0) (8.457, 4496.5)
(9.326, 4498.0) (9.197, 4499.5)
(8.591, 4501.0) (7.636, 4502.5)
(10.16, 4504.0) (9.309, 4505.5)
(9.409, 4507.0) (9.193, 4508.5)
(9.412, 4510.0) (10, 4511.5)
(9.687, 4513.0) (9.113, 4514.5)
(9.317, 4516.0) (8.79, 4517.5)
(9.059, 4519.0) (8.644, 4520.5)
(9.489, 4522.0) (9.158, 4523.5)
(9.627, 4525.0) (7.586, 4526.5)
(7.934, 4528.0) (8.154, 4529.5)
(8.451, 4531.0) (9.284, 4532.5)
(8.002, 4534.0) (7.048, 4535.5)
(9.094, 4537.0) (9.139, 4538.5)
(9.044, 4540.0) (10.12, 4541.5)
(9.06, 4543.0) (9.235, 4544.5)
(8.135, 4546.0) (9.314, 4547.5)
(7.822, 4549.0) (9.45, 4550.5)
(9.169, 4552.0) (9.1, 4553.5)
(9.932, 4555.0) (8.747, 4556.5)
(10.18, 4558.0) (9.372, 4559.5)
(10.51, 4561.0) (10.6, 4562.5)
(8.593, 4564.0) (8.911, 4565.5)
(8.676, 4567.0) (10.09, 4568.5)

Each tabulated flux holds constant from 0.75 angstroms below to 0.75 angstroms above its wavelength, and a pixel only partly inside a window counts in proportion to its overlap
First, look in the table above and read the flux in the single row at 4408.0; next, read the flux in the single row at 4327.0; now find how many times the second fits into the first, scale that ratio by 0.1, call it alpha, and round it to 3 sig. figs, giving 0.137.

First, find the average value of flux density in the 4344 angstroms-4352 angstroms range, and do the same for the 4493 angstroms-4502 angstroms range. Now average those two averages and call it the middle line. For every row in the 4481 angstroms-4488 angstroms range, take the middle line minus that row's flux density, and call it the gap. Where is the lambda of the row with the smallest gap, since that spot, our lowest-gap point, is 4487.5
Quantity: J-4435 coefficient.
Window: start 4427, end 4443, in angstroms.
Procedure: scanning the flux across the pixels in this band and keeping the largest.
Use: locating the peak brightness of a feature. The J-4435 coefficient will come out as 9.69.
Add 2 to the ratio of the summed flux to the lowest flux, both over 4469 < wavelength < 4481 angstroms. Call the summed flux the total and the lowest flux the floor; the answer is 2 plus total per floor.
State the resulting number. 12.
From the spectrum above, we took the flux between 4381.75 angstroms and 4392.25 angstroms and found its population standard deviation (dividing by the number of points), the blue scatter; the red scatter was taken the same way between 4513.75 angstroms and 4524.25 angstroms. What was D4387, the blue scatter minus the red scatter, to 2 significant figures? 1.1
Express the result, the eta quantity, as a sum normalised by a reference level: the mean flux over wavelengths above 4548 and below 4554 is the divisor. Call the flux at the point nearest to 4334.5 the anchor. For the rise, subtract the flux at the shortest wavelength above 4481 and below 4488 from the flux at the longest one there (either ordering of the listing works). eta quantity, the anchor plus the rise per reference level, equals 1.03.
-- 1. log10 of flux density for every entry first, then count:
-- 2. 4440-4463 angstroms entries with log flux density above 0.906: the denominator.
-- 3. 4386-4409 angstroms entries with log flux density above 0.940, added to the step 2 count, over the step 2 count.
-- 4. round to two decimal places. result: 1.25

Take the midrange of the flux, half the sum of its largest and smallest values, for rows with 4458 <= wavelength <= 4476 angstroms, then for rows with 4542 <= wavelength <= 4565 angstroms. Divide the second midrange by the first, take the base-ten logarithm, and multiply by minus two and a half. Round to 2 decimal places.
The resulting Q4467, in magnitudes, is -0.11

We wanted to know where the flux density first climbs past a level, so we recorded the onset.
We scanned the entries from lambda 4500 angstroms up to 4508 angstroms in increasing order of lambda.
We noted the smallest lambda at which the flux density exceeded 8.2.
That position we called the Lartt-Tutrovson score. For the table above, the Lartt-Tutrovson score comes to 4501.0 angstroms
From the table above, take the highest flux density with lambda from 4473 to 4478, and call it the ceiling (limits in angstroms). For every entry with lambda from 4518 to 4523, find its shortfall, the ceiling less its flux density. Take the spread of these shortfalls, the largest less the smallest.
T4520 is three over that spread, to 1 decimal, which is 3.6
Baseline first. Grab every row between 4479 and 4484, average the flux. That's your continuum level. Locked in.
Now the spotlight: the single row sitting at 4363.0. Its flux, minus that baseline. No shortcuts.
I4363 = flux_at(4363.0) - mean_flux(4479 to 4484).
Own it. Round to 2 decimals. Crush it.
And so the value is -1.19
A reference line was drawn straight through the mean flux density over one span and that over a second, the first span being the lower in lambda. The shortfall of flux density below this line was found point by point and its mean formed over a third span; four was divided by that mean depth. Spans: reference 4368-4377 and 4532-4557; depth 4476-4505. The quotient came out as -9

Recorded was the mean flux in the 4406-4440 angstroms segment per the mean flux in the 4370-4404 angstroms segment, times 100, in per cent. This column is 113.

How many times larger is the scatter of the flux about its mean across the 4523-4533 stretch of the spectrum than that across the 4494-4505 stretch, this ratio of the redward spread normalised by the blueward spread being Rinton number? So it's 0.97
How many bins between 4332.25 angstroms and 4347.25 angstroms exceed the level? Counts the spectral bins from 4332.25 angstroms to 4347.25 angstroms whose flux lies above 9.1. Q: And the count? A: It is 0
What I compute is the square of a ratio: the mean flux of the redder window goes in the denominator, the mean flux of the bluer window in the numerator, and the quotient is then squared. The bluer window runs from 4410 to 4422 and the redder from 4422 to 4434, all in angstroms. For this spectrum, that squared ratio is 0.94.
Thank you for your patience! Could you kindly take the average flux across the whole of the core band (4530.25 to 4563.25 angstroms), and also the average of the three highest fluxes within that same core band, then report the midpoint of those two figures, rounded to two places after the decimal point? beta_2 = 9.78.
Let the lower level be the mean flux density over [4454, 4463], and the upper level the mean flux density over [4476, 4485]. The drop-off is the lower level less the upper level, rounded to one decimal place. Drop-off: -1.3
